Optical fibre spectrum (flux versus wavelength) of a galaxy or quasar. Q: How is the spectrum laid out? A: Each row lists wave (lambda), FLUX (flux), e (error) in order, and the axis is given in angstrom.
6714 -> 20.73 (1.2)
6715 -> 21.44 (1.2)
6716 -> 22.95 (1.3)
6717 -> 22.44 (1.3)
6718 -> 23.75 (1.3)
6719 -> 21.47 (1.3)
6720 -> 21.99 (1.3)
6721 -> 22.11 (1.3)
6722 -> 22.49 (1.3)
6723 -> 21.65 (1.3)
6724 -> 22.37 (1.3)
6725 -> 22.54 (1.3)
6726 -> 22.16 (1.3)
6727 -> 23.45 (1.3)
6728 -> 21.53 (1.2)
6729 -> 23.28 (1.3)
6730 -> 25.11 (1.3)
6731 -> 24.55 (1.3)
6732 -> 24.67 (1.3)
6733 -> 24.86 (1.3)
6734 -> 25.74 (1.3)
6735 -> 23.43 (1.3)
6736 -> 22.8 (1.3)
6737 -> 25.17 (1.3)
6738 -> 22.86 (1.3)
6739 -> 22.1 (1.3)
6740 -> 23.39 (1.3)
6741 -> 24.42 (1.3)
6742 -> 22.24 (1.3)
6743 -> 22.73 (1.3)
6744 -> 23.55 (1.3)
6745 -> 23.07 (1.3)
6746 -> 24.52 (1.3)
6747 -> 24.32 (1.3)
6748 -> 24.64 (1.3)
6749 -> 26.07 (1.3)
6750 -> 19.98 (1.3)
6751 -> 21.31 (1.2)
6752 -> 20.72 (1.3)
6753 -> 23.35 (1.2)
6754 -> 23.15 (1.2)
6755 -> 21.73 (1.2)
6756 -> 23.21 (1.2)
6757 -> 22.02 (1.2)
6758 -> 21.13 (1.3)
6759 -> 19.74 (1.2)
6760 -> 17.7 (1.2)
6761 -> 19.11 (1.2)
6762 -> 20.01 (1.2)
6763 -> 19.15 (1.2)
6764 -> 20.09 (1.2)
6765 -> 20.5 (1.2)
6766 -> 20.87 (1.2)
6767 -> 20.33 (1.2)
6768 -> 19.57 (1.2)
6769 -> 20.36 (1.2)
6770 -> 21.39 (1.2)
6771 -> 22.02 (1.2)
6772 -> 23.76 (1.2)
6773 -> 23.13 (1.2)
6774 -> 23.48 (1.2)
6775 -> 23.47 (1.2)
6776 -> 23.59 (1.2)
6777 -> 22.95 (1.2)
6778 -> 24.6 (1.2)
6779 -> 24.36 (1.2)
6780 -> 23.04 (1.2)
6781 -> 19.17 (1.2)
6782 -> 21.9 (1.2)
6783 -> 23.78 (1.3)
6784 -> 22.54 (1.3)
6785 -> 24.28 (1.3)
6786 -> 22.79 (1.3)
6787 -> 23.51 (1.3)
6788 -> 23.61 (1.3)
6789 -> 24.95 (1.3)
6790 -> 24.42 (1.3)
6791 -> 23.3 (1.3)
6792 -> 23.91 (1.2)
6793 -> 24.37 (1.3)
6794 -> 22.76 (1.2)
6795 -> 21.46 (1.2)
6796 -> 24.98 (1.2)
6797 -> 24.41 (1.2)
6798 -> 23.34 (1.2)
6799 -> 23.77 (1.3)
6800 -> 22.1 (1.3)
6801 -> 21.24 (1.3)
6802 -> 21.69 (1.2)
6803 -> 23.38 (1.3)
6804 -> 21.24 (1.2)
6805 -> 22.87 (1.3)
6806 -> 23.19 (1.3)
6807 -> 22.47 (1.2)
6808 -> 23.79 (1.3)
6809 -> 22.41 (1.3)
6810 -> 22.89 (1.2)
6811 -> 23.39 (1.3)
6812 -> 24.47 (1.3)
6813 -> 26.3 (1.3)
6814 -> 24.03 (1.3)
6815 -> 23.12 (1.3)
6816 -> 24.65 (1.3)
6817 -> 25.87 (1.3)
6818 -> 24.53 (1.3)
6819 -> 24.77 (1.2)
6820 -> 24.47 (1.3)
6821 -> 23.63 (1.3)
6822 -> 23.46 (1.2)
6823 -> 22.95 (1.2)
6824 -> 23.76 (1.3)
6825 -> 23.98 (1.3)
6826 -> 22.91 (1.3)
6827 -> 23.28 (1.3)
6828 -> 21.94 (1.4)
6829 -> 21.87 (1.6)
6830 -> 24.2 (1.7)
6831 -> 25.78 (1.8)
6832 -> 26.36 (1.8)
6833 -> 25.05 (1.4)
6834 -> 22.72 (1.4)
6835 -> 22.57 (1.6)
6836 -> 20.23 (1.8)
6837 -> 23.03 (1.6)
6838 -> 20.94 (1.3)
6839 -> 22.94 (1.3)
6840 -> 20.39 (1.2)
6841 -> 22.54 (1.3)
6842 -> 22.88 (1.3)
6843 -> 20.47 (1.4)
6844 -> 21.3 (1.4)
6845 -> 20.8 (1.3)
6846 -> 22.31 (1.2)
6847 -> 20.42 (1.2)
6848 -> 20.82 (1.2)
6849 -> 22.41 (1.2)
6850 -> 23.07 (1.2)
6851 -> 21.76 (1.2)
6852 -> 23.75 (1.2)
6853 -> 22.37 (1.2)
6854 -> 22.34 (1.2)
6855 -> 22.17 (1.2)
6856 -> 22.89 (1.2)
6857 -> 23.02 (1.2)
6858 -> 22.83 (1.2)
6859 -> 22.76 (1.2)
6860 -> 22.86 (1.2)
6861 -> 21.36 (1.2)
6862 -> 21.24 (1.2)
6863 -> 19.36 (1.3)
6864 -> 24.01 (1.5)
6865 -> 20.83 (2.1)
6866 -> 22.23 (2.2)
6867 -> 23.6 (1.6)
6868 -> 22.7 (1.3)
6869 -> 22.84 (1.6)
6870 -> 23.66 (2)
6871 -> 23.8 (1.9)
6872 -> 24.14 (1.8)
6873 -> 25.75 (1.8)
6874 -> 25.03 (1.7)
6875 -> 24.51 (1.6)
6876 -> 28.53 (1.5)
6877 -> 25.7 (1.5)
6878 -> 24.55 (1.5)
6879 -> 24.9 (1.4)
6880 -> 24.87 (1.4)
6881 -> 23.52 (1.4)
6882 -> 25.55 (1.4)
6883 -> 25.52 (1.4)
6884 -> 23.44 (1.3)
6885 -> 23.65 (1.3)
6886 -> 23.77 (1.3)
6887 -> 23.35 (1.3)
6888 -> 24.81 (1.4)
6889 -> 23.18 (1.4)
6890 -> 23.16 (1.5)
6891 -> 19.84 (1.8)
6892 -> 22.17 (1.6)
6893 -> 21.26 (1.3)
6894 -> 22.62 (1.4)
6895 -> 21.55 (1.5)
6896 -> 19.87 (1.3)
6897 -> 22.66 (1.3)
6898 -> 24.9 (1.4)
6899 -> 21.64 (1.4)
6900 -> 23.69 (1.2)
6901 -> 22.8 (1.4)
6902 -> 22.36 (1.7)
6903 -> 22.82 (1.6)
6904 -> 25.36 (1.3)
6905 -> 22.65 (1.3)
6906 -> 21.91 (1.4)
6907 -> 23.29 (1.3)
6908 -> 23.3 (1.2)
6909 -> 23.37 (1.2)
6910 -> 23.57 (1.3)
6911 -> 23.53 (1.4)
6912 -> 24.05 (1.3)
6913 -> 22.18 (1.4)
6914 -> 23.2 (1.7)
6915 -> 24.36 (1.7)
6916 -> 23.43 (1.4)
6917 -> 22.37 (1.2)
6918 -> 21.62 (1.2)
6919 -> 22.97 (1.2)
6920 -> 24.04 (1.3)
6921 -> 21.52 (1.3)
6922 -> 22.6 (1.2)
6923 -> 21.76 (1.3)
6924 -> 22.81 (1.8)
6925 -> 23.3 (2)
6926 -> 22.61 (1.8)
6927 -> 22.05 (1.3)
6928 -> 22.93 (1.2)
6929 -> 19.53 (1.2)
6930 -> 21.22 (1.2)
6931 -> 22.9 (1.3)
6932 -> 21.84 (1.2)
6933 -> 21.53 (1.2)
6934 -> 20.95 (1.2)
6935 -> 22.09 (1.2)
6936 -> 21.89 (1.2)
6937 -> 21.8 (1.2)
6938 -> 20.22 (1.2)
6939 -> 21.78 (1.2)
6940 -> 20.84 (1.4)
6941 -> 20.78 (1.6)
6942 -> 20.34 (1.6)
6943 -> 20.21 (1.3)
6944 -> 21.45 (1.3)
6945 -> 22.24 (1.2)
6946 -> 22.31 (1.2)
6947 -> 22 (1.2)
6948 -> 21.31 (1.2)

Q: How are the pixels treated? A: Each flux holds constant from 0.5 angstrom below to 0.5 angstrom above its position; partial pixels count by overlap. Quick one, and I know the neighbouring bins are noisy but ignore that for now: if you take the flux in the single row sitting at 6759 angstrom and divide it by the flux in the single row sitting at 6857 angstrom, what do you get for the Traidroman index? 0.86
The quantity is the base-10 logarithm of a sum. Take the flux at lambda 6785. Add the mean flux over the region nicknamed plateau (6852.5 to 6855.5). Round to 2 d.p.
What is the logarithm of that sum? 1.67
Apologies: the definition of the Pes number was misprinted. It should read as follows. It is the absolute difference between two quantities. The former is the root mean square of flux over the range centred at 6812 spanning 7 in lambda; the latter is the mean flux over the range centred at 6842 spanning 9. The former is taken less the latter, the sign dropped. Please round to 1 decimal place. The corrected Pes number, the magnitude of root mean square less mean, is 2.2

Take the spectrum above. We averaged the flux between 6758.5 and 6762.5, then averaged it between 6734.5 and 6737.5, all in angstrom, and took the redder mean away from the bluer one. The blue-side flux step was 4.7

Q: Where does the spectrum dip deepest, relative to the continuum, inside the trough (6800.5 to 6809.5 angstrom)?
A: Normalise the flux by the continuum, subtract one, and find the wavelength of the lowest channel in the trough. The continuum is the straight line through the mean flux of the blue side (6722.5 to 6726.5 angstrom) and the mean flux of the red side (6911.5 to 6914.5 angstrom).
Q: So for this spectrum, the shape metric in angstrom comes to 6804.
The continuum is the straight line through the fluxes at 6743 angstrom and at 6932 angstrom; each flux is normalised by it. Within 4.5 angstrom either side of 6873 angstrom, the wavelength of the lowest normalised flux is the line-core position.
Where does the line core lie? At 6869 angstrom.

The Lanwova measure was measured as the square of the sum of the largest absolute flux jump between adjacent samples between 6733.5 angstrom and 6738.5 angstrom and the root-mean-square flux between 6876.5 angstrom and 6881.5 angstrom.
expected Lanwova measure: 734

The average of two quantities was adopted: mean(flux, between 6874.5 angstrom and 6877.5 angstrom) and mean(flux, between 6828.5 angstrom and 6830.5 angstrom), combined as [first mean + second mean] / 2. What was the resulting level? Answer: 24.6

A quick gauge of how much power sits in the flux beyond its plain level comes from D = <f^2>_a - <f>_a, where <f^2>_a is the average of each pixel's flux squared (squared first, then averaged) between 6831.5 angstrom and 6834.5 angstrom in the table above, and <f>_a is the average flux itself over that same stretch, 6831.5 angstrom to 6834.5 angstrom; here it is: 588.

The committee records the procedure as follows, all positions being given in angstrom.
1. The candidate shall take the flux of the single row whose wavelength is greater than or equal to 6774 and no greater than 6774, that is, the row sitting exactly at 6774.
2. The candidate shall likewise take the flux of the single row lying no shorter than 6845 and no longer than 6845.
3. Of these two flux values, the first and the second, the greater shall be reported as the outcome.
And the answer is 23.5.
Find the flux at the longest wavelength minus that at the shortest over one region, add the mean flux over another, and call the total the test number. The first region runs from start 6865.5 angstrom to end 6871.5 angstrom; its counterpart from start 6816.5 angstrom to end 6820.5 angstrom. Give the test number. 26.5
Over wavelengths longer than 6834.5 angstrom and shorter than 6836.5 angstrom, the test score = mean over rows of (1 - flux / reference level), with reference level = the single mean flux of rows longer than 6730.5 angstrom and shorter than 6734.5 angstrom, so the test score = 0.142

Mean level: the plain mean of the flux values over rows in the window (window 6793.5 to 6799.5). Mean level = 23.5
